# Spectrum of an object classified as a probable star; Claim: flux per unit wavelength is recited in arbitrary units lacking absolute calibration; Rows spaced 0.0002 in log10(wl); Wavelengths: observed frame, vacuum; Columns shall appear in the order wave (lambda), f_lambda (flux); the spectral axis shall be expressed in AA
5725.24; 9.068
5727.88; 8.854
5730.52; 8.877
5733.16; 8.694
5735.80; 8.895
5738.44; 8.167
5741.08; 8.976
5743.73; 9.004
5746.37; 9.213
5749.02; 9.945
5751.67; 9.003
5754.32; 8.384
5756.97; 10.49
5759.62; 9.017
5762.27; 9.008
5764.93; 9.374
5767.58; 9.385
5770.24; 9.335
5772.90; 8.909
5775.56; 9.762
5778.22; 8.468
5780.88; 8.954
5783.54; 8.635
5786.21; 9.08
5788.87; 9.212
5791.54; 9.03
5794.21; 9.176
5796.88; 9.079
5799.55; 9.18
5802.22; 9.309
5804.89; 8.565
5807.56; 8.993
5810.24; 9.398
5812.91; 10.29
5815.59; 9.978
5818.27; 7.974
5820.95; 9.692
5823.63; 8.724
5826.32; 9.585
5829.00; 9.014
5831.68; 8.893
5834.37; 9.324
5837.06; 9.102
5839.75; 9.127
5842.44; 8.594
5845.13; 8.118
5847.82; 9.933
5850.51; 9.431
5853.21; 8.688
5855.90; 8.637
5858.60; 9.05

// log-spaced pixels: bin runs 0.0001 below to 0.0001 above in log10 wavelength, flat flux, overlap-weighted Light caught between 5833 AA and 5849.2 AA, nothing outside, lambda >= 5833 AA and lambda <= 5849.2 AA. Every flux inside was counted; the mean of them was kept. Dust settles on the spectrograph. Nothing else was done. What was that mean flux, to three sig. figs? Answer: 9.03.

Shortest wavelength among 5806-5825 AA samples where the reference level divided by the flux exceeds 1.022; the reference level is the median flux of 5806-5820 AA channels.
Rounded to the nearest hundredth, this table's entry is 5807.56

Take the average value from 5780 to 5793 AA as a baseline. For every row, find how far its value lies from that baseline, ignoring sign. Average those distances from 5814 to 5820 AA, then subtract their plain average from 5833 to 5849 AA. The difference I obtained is 0.5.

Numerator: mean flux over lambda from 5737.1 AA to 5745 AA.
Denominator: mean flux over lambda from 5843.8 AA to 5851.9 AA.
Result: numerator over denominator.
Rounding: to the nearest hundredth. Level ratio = 0.95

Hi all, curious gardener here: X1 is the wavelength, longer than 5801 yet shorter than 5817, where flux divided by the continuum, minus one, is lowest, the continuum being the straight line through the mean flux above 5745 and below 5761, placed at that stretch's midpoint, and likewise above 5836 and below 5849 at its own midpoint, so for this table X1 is 5804.89 AA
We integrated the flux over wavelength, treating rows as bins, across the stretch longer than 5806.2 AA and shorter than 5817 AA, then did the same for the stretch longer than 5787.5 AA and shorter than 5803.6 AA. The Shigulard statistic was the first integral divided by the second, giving 0.71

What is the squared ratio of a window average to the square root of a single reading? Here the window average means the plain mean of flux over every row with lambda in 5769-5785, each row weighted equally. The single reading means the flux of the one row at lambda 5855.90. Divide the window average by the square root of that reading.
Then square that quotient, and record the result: 9.4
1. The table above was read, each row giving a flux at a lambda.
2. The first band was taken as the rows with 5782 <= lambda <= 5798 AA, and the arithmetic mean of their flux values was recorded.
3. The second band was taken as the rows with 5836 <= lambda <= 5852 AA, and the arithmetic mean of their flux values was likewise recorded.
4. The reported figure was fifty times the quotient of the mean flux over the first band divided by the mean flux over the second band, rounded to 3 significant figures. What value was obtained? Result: 49.9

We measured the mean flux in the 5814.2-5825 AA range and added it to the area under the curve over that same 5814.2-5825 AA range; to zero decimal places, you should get 107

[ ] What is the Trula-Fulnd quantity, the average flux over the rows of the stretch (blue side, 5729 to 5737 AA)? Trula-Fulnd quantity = 8.82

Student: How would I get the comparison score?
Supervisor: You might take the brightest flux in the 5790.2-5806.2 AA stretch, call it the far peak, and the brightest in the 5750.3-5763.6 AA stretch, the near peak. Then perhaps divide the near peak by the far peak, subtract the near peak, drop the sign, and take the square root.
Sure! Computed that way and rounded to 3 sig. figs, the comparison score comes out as 3.06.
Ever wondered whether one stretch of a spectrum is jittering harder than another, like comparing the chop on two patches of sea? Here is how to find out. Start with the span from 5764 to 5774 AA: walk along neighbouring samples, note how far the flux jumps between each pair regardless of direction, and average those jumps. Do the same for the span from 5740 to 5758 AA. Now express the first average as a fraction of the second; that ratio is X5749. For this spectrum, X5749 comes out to 0.2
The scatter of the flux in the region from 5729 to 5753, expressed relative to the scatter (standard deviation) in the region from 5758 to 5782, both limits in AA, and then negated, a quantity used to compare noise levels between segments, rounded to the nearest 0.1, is -1.3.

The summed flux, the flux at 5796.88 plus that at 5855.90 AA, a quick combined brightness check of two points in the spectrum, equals 17.7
